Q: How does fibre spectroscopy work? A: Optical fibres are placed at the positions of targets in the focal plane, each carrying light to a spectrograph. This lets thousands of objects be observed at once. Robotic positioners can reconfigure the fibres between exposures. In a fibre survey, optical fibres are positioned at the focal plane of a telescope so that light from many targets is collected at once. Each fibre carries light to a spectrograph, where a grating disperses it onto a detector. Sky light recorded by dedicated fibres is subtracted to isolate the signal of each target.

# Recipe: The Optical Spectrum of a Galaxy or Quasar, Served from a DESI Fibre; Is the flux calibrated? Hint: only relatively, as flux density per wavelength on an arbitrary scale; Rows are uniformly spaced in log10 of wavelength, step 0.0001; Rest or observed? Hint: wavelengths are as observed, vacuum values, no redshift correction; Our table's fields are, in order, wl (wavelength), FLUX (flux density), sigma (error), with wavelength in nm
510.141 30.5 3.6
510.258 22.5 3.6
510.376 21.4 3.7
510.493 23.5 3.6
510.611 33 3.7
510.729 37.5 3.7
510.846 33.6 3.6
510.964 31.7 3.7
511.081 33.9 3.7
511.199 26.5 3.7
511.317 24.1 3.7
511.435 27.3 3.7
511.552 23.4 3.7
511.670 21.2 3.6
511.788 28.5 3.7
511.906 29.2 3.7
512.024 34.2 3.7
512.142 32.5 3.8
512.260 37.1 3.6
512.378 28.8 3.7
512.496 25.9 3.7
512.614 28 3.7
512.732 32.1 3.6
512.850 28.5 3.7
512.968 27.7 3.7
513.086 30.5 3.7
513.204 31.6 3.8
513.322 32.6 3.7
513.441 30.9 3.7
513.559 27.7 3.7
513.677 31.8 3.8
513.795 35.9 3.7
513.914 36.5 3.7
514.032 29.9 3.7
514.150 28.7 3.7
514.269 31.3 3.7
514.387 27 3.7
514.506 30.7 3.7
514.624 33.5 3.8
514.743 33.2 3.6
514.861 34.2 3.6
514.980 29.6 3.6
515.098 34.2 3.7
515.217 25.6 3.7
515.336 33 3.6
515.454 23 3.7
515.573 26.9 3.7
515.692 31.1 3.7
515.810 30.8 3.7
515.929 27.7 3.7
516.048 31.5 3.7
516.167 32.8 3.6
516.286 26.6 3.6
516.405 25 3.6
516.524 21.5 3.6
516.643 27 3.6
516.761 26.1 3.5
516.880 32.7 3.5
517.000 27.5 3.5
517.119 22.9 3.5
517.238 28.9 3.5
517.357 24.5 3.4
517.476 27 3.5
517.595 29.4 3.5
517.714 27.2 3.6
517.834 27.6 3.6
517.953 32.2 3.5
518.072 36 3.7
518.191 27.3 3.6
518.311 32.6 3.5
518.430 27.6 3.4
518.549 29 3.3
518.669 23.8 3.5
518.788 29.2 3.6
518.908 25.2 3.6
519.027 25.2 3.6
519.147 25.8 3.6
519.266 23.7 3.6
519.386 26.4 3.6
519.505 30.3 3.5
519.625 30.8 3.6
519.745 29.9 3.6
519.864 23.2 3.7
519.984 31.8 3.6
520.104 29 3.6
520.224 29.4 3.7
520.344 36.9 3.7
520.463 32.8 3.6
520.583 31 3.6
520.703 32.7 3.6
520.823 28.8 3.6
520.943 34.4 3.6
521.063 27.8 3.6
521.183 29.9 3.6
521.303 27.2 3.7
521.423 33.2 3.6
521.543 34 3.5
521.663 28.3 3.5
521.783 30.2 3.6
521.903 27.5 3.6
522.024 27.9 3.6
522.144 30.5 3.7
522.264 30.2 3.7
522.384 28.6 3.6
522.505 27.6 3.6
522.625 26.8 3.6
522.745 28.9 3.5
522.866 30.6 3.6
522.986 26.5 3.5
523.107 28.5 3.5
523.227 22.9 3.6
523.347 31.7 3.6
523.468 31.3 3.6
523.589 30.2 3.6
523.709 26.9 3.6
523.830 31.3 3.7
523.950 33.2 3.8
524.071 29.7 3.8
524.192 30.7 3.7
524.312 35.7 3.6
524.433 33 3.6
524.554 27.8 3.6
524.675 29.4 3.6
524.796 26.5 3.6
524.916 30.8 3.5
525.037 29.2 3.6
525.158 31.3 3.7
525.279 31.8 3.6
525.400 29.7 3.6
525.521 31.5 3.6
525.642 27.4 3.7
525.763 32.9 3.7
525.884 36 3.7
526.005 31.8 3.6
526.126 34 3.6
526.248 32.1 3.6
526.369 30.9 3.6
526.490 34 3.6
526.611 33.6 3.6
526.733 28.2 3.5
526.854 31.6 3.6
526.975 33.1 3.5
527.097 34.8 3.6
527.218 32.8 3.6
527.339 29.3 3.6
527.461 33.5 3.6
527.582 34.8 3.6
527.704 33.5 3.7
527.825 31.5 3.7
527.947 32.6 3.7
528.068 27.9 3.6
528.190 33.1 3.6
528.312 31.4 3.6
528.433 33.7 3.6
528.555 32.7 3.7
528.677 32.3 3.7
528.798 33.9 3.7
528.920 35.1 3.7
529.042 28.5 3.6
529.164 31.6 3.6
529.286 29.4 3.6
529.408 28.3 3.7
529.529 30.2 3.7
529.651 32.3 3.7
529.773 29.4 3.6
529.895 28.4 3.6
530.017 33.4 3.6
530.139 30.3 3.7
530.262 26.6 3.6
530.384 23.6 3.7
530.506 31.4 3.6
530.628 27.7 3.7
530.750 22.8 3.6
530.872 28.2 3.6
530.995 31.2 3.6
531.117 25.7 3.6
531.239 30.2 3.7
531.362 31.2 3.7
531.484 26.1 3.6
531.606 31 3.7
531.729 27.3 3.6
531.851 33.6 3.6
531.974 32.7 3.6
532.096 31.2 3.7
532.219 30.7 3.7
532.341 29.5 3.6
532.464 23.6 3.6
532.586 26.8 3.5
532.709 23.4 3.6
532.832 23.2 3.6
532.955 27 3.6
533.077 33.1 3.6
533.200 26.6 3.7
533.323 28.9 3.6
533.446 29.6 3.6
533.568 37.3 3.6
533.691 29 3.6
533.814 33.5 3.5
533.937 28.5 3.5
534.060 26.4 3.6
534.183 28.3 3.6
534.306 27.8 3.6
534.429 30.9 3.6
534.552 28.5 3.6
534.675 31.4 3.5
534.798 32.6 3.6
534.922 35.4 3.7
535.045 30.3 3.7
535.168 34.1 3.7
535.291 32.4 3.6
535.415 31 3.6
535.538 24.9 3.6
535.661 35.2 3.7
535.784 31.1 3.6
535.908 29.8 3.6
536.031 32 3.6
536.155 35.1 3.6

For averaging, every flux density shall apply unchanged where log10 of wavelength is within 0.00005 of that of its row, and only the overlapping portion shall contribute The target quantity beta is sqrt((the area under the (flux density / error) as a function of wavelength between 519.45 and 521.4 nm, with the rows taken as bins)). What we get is 4.05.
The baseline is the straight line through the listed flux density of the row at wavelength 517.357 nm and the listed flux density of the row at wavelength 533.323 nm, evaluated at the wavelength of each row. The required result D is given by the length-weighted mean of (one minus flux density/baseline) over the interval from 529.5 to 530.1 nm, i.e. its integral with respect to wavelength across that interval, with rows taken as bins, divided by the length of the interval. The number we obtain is -0.10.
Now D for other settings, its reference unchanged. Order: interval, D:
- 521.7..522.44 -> -0.13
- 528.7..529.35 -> -0.14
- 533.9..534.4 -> 0.04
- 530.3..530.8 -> 0.06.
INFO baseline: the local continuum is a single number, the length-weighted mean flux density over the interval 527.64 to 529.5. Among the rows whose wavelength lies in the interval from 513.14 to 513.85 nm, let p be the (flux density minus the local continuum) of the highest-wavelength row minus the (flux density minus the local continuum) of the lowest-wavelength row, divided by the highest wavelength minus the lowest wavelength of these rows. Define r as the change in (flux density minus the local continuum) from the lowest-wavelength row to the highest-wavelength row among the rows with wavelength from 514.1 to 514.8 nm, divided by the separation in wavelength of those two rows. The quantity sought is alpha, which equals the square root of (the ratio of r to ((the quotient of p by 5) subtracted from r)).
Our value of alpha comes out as 1.11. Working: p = 7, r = 8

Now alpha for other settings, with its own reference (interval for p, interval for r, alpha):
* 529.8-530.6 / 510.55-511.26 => 0.96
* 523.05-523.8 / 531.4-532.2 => 0.97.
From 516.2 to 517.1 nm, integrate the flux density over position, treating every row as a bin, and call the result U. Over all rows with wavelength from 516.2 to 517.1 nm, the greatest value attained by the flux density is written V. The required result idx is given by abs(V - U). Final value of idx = 8.7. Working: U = 24.0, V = 32.7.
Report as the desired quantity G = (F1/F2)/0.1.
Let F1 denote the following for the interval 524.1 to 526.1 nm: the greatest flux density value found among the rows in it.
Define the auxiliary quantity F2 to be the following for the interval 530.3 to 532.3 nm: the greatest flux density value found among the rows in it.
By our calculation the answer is 10.7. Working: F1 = 36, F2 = 33.6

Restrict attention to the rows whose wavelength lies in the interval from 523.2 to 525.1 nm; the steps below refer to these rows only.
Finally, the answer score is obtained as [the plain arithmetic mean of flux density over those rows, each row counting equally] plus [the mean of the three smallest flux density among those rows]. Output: 55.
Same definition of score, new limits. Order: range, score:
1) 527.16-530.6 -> 57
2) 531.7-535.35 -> 53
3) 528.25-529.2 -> 63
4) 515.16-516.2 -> 54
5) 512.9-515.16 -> 59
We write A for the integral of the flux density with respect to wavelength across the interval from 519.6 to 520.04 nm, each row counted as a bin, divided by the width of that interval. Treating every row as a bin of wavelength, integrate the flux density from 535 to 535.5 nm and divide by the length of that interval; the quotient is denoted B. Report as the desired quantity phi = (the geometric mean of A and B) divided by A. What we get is 1.05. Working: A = 29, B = 31.7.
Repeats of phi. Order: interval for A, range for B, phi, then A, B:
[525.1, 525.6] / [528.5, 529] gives 1.04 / 31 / 33.3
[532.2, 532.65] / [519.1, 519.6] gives 0.99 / 27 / 26.9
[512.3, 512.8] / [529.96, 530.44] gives 0.99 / 29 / 28.4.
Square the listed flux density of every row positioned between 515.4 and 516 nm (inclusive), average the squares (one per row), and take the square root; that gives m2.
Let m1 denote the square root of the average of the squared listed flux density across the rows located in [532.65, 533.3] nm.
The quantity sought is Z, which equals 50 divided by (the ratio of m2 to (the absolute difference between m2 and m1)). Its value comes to 2.1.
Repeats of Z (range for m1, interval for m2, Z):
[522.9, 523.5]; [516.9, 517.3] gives 3.4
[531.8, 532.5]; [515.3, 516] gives 2.5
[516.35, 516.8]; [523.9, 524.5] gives 11.6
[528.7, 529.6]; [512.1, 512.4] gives 2.8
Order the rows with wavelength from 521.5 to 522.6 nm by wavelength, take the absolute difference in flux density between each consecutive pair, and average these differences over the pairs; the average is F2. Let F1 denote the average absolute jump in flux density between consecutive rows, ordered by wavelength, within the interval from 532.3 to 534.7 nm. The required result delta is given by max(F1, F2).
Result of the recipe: 3.7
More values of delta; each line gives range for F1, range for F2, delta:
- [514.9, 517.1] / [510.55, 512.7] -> 4.5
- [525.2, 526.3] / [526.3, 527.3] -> 3.1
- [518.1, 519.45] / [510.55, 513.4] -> 3.4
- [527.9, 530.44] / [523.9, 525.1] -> 3.1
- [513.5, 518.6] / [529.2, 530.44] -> 3.9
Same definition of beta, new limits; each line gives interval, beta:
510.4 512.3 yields 3.91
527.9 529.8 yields 4.04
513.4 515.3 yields 4.01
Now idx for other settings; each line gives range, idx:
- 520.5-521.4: 7.0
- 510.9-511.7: 12.2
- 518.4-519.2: 8.0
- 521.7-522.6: 4.6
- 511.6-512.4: 13.0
